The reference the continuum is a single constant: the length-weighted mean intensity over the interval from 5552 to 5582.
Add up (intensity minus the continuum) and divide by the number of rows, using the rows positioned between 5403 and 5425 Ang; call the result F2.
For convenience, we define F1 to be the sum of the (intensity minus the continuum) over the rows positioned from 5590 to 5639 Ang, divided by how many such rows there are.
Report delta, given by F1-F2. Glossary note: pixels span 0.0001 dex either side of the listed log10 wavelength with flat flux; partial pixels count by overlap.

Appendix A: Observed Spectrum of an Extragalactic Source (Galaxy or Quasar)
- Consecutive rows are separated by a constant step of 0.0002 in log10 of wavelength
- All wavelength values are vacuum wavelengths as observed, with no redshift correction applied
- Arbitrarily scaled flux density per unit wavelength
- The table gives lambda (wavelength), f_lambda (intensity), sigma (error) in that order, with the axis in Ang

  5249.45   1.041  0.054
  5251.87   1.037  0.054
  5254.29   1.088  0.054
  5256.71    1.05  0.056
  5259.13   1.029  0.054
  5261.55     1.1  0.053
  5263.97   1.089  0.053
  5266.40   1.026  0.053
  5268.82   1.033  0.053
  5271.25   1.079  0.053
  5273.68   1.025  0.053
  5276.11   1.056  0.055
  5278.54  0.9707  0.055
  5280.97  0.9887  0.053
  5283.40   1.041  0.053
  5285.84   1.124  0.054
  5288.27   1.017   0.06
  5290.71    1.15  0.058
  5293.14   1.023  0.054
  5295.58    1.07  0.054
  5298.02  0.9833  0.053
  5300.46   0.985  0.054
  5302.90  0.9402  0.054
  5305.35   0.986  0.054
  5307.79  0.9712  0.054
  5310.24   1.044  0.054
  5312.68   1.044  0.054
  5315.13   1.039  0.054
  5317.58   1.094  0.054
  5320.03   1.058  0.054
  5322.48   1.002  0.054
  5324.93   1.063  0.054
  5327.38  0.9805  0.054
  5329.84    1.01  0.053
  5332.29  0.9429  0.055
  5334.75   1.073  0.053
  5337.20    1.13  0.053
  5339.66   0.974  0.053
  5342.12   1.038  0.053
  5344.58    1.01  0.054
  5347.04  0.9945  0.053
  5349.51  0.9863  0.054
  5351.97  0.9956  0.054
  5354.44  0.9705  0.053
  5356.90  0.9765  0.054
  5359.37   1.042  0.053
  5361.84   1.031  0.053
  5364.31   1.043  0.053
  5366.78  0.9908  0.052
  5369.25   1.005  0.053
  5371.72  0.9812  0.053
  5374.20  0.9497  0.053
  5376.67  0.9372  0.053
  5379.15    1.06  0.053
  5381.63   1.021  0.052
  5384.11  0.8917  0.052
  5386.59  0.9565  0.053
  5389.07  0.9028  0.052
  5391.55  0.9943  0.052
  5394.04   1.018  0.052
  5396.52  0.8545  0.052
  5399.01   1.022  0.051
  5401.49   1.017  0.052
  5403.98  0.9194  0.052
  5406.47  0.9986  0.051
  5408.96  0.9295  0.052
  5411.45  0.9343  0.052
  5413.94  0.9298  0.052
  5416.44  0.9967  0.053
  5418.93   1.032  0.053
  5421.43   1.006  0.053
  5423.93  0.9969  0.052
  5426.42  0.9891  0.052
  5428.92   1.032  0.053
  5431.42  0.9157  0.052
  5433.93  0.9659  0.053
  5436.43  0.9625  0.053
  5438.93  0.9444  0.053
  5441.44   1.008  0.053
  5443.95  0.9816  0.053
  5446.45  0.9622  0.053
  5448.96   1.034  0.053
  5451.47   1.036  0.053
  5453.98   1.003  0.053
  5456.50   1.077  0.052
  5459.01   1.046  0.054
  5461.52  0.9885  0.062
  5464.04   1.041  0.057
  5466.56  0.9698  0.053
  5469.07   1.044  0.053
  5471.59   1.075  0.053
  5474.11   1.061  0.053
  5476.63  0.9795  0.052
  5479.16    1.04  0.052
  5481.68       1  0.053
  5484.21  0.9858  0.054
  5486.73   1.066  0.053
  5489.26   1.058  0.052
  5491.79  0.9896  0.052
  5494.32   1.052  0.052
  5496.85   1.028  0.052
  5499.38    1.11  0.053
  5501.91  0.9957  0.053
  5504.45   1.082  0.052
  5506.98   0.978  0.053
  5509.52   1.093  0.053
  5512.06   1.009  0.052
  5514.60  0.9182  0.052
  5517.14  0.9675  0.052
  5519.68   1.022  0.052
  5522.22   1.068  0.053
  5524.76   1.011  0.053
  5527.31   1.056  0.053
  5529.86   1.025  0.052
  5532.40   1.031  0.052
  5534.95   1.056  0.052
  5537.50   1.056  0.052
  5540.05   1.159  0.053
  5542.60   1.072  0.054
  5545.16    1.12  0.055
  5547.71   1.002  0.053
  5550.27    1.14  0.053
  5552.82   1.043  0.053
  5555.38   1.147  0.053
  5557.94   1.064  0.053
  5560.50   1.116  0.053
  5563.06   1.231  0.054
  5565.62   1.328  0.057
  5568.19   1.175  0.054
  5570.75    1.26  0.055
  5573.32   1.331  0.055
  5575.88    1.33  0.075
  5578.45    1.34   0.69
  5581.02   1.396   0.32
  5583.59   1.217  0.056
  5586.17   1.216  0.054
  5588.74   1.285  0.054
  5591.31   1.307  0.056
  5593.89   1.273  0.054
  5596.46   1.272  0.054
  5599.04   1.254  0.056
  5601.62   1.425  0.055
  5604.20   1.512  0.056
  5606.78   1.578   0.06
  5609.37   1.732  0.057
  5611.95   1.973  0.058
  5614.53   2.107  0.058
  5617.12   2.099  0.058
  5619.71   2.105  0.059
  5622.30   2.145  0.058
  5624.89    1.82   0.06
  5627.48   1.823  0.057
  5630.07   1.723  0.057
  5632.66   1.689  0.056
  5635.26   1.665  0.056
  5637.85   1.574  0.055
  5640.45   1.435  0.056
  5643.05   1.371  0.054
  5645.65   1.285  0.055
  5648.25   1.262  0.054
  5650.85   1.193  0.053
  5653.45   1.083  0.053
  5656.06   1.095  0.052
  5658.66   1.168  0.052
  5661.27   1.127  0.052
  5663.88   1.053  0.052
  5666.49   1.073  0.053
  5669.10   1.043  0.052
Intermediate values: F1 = 0.46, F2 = -0.26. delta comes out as 0.72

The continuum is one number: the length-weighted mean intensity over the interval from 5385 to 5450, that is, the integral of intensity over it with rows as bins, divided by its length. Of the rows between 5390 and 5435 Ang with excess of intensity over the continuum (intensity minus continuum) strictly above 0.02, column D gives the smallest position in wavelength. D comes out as 5391.55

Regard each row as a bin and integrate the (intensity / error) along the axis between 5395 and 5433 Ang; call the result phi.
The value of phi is 708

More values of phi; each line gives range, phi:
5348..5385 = 693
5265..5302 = 707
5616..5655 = 1116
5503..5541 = 750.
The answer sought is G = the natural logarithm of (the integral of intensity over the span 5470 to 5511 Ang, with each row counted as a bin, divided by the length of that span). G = 0.04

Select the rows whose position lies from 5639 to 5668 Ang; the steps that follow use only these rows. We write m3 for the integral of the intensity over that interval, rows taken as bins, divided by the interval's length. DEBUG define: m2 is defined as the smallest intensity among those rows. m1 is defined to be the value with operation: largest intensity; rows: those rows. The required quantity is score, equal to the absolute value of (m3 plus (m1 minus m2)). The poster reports 1.58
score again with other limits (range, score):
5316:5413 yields 1.27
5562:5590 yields 1.50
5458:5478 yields 1.13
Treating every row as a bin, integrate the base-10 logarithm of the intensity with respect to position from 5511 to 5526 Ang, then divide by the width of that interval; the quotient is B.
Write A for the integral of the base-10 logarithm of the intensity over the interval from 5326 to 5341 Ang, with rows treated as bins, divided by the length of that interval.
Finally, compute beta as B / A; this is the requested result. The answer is -0.1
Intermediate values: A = 0.007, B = -0.001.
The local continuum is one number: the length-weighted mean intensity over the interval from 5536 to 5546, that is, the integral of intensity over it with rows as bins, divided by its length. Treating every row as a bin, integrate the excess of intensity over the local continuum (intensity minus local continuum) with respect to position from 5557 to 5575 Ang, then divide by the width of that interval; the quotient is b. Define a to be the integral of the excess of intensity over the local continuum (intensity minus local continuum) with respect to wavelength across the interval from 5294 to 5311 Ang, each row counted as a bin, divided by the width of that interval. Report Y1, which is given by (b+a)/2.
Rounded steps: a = -0.103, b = 0.12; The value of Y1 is 0.01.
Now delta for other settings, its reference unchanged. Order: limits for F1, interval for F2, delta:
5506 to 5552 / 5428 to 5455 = 0.06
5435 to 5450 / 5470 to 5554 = -0.06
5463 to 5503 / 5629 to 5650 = -0.47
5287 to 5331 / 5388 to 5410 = 0.06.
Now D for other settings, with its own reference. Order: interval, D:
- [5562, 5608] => 5563.06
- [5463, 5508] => 5464.04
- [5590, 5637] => 5591.31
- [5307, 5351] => 5310.24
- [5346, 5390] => 5347.04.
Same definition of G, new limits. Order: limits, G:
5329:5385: 0.00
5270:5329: 0.03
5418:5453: -0.01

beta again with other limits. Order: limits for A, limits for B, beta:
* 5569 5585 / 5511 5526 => 0.0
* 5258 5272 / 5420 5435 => -0.3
